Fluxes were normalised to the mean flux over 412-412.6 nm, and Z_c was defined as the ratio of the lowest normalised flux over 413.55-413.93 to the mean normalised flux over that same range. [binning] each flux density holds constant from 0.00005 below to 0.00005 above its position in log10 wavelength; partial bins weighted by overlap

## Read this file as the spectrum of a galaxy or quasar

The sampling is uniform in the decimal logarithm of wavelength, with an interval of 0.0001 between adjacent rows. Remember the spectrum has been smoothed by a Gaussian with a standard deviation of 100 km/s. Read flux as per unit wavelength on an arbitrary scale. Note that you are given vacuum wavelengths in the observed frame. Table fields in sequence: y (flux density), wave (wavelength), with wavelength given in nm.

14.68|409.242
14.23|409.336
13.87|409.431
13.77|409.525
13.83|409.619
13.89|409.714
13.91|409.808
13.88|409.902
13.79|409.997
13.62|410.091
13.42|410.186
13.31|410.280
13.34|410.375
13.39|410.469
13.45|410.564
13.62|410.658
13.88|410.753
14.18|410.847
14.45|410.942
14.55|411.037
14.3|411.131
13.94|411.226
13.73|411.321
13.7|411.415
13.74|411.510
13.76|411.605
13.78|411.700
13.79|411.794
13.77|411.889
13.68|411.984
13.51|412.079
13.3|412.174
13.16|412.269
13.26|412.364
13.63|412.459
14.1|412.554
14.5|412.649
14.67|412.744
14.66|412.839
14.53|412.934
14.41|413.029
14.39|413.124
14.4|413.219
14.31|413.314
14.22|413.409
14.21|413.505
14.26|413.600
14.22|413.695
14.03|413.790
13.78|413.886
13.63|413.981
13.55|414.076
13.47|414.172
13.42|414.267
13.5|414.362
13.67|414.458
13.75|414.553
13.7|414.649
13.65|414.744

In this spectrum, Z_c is 0.979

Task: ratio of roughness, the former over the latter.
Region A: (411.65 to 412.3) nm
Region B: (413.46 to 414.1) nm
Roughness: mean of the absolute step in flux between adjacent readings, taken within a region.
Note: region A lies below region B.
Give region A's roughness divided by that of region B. 0.8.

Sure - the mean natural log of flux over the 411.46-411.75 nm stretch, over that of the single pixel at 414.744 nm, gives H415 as 1.003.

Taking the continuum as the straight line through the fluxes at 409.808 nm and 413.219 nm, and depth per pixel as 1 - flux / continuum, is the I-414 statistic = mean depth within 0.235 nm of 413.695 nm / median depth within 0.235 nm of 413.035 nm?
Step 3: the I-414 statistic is -10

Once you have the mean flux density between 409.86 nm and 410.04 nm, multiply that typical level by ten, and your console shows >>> 138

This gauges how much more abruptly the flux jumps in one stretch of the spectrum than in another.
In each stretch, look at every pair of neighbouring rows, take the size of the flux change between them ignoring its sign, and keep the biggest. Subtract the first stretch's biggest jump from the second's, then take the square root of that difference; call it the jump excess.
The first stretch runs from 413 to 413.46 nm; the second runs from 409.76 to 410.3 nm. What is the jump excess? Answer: 0.33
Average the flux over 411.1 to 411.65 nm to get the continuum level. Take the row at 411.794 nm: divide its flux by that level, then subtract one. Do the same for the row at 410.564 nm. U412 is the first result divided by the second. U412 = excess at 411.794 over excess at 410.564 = 0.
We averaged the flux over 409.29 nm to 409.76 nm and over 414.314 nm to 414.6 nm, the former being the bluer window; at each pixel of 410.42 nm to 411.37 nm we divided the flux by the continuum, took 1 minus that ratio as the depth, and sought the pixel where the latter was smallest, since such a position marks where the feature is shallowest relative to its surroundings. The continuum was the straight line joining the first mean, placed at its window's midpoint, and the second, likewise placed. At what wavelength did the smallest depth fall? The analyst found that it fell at 411.037 nm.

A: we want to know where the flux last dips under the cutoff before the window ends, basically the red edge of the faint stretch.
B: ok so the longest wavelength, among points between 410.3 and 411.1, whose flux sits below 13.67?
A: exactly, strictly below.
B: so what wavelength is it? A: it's 410.658 nm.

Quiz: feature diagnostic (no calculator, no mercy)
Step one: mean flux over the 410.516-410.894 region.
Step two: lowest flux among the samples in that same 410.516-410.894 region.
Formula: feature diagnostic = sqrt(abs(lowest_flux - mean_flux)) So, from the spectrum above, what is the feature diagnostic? 0.58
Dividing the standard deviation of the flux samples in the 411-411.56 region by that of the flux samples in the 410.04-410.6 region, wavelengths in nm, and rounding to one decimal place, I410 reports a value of 3.2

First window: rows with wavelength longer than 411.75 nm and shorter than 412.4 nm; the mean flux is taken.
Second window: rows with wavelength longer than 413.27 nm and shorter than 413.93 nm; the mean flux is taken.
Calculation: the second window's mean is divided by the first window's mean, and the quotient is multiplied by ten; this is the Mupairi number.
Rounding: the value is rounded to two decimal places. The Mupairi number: 10.48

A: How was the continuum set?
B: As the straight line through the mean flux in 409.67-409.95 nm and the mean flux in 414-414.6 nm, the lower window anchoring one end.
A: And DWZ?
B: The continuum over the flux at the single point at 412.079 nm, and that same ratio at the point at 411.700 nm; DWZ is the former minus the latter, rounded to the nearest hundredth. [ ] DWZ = 0.02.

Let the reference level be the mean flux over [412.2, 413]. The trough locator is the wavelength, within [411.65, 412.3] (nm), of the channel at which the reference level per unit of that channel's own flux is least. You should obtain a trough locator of 411.794 nm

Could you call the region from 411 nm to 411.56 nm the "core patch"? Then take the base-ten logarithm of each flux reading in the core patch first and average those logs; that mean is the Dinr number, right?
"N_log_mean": 1.15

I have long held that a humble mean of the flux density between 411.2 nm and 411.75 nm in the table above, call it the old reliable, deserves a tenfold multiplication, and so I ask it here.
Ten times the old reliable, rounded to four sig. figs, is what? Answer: 137.8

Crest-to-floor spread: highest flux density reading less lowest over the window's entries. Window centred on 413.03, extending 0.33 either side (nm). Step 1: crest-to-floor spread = 0.36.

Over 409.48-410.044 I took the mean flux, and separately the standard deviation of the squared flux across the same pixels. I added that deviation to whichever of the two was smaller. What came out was 3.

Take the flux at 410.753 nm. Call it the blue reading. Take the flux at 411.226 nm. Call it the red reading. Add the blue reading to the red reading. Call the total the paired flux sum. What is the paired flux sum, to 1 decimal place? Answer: 27.8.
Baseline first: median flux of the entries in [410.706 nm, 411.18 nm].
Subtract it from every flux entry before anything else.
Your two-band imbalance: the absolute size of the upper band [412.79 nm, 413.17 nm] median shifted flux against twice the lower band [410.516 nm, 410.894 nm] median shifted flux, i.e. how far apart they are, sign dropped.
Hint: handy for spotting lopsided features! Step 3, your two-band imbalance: 1.27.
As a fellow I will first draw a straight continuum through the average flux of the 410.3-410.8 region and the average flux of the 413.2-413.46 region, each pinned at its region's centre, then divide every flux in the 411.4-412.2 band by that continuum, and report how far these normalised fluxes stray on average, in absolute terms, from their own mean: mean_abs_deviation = 0.012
